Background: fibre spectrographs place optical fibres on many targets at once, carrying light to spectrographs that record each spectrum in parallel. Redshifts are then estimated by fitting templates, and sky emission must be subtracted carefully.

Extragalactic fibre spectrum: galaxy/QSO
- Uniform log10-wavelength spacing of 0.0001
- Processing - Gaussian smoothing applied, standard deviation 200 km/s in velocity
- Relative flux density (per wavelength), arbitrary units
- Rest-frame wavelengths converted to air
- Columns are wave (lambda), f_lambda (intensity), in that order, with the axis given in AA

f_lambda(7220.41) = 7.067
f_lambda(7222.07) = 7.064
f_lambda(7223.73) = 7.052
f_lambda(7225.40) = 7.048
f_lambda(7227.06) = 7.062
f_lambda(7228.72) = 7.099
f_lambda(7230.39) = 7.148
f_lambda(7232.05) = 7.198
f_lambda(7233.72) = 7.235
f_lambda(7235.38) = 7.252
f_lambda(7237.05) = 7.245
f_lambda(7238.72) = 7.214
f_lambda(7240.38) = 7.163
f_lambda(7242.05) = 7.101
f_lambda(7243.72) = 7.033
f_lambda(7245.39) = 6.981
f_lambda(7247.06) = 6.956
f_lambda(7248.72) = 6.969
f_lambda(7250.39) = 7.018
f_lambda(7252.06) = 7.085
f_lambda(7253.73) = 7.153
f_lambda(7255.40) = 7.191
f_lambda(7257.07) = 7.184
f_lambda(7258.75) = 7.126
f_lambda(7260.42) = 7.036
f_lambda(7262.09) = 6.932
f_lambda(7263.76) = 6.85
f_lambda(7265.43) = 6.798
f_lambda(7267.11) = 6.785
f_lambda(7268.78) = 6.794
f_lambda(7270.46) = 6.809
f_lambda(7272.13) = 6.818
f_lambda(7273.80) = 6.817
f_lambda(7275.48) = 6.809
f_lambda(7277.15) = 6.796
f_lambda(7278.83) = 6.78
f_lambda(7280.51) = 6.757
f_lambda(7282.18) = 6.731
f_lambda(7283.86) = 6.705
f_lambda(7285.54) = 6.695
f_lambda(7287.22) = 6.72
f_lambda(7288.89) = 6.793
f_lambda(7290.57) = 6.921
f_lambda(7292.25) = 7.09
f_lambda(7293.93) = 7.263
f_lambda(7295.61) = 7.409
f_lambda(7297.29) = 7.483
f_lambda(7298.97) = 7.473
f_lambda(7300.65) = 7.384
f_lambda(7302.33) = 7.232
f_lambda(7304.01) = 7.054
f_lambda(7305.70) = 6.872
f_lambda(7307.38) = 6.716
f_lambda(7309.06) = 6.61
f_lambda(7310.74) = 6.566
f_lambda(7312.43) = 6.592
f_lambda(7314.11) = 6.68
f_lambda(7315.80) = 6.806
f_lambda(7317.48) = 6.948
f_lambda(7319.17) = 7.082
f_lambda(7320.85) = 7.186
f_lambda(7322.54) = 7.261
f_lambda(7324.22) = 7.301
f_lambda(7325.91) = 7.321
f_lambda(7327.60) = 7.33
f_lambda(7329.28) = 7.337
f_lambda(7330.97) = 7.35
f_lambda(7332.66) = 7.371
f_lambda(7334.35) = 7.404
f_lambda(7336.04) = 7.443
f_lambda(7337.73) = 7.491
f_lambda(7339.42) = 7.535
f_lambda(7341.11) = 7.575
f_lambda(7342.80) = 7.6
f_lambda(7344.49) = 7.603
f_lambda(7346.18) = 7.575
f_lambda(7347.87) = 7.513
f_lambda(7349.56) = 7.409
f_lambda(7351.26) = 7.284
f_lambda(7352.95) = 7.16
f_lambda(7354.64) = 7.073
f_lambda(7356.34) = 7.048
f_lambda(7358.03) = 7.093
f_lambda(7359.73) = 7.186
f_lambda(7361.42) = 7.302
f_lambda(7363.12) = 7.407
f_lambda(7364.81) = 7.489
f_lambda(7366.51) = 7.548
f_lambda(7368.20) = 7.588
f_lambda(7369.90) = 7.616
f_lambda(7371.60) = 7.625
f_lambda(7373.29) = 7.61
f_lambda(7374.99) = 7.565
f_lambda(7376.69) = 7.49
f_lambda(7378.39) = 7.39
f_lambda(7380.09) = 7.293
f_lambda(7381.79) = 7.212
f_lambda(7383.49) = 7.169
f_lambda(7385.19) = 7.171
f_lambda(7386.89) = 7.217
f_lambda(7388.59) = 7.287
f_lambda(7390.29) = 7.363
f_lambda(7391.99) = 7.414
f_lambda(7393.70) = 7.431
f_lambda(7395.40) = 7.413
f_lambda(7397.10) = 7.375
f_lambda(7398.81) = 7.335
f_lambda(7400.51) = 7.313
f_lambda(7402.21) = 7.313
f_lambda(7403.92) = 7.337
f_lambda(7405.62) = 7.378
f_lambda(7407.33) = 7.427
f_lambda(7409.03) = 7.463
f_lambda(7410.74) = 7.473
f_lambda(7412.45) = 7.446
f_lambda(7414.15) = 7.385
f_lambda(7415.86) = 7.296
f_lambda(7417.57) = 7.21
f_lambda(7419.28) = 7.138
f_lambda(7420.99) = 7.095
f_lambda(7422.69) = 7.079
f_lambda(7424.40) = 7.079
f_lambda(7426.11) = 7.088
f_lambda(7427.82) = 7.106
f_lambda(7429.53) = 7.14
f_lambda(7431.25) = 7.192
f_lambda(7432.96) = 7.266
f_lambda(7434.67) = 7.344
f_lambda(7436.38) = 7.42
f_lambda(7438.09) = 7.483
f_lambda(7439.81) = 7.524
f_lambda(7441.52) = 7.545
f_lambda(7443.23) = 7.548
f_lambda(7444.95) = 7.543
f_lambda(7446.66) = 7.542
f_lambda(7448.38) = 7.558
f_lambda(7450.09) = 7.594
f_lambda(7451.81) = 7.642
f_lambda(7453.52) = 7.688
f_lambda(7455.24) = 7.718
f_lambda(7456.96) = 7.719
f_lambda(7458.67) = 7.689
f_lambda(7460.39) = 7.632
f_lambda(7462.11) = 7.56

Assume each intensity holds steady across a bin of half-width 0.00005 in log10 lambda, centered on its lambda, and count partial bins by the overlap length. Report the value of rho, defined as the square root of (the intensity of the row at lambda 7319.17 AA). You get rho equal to 2.661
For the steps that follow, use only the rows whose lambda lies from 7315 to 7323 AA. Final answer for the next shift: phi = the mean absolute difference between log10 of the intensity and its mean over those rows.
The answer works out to 0.009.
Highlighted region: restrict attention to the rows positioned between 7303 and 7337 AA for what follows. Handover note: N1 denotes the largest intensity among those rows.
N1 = 7.443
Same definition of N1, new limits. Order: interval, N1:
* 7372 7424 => 7.61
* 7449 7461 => 7.719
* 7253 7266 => 7.191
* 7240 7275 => 7.191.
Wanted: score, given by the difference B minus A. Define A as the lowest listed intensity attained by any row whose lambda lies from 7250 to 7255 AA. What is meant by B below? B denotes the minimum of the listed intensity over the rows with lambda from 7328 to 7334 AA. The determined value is 0.3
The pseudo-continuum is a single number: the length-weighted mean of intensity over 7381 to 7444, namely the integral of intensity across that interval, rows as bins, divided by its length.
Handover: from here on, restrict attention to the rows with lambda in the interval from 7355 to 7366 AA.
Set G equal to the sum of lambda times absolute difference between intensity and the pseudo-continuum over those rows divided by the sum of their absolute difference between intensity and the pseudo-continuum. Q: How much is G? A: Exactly 7359.7 AA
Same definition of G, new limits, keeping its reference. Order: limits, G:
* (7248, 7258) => 7251.8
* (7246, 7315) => 7283.0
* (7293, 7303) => 7298.2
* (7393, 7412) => 7403.6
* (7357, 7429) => 7391.1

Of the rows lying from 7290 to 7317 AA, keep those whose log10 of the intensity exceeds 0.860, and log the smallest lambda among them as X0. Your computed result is 7293.93 AA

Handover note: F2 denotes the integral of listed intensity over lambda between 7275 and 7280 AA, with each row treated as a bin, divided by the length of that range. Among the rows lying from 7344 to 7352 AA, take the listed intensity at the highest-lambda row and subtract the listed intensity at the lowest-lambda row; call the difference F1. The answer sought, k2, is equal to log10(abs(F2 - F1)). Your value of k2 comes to 0.852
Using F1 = -0.32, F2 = 6.8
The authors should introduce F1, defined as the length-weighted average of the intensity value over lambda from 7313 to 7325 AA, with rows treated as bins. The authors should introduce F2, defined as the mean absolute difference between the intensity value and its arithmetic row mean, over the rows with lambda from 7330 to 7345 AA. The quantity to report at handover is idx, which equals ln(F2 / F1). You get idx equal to -4.4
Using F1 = 7.0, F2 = 0.08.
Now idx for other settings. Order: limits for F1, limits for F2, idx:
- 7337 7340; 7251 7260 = -5.4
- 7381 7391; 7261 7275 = -5.4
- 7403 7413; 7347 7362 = -4.0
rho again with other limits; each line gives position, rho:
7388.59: 2.699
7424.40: 2.661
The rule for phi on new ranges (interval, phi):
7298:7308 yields 0.015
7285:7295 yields 0.011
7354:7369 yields 0.011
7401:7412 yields 0.003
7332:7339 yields 0.002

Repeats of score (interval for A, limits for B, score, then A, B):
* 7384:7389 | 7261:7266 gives -0.4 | 7.171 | 6.798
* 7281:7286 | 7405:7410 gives 0.7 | 6.695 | 7.378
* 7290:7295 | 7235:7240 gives 0.3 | 6.921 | 7.214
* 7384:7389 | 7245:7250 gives -0.2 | 7.171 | 6.956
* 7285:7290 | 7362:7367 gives 0.7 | 6.695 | 7.407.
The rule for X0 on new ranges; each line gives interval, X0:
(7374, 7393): 7374.99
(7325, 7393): 7325.91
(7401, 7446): 7402.21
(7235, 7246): 7235.38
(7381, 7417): 7388.59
